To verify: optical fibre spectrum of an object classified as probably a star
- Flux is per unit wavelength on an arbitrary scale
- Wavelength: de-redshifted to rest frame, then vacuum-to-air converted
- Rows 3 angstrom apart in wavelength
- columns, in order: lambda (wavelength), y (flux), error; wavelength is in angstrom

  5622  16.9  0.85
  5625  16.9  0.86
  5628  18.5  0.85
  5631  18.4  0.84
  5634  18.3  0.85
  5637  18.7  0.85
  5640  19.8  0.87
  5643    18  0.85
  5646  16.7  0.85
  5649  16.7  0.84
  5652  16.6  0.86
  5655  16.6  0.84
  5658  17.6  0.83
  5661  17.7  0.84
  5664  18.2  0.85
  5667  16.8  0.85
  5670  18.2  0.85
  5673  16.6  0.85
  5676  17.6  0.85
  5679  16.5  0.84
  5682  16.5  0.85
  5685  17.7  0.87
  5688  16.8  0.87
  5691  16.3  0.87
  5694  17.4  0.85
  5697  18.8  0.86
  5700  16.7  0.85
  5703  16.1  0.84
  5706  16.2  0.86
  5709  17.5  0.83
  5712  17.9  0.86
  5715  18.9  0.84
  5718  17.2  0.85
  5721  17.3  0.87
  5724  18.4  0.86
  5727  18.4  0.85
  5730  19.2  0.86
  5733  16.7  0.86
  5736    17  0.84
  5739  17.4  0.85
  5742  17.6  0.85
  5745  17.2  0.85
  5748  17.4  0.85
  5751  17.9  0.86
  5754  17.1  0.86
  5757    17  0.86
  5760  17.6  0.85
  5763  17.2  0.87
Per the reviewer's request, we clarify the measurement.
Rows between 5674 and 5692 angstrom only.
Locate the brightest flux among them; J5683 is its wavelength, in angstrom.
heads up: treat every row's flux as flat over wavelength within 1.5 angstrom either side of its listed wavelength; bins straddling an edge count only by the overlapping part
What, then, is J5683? 5685 angstrom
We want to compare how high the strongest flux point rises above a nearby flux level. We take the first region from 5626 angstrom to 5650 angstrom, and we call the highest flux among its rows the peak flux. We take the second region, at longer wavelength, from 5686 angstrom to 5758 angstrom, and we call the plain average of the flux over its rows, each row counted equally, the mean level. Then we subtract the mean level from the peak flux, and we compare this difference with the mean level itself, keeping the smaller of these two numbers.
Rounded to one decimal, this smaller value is 2.4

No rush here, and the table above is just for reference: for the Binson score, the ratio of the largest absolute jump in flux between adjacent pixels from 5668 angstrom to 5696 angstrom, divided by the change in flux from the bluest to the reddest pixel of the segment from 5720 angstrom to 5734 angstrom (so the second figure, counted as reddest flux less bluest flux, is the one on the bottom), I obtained -3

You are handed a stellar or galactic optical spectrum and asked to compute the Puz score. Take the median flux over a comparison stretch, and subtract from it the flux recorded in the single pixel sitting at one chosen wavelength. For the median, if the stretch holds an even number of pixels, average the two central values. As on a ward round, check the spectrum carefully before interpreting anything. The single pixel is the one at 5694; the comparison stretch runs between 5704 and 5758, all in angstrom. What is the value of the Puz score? 0.0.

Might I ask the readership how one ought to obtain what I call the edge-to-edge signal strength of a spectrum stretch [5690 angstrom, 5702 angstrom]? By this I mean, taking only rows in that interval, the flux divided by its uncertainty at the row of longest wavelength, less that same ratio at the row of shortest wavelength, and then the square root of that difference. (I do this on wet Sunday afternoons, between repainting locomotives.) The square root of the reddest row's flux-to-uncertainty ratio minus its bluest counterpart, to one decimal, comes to 1.0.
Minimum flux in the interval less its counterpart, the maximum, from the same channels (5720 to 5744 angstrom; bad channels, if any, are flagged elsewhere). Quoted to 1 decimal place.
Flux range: -2.5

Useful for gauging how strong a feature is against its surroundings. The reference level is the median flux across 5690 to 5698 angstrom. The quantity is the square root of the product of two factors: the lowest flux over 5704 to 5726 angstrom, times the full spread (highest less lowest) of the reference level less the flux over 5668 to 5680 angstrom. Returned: 5.2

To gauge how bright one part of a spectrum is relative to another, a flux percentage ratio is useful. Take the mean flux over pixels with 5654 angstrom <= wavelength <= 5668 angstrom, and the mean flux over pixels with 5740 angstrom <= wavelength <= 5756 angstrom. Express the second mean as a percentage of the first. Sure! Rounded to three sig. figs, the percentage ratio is 100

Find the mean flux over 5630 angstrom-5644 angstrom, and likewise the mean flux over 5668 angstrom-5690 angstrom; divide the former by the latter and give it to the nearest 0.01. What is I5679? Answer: 1.09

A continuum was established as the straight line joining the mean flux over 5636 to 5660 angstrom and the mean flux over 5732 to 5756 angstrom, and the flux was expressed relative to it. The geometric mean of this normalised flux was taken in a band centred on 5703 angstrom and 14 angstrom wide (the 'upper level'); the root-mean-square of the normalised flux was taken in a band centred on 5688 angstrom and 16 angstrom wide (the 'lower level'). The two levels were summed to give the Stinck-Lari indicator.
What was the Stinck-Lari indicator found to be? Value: 1.95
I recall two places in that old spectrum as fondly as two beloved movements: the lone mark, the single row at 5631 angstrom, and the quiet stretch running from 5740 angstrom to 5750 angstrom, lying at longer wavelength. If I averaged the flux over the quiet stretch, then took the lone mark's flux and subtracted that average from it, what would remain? 1.0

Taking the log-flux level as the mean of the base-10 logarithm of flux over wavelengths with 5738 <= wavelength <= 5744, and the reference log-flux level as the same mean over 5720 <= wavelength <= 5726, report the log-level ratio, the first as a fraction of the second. 0.99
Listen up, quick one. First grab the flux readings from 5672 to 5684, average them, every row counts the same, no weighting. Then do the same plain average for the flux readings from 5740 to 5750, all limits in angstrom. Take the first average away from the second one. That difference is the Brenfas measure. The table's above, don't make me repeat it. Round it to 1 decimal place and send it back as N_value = 0.6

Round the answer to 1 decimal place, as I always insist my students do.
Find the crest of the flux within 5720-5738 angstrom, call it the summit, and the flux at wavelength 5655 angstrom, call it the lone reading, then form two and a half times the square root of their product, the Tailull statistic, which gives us 44.6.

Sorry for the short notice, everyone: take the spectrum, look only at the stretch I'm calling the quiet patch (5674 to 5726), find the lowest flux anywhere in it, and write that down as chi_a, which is 16.1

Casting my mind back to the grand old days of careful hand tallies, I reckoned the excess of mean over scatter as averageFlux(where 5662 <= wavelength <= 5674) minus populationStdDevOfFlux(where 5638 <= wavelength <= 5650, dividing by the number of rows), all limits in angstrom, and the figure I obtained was 16.2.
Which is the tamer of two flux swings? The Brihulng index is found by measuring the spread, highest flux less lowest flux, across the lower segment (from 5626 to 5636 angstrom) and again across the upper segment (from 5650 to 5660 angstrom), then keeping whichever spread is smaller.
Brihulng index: 0.2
